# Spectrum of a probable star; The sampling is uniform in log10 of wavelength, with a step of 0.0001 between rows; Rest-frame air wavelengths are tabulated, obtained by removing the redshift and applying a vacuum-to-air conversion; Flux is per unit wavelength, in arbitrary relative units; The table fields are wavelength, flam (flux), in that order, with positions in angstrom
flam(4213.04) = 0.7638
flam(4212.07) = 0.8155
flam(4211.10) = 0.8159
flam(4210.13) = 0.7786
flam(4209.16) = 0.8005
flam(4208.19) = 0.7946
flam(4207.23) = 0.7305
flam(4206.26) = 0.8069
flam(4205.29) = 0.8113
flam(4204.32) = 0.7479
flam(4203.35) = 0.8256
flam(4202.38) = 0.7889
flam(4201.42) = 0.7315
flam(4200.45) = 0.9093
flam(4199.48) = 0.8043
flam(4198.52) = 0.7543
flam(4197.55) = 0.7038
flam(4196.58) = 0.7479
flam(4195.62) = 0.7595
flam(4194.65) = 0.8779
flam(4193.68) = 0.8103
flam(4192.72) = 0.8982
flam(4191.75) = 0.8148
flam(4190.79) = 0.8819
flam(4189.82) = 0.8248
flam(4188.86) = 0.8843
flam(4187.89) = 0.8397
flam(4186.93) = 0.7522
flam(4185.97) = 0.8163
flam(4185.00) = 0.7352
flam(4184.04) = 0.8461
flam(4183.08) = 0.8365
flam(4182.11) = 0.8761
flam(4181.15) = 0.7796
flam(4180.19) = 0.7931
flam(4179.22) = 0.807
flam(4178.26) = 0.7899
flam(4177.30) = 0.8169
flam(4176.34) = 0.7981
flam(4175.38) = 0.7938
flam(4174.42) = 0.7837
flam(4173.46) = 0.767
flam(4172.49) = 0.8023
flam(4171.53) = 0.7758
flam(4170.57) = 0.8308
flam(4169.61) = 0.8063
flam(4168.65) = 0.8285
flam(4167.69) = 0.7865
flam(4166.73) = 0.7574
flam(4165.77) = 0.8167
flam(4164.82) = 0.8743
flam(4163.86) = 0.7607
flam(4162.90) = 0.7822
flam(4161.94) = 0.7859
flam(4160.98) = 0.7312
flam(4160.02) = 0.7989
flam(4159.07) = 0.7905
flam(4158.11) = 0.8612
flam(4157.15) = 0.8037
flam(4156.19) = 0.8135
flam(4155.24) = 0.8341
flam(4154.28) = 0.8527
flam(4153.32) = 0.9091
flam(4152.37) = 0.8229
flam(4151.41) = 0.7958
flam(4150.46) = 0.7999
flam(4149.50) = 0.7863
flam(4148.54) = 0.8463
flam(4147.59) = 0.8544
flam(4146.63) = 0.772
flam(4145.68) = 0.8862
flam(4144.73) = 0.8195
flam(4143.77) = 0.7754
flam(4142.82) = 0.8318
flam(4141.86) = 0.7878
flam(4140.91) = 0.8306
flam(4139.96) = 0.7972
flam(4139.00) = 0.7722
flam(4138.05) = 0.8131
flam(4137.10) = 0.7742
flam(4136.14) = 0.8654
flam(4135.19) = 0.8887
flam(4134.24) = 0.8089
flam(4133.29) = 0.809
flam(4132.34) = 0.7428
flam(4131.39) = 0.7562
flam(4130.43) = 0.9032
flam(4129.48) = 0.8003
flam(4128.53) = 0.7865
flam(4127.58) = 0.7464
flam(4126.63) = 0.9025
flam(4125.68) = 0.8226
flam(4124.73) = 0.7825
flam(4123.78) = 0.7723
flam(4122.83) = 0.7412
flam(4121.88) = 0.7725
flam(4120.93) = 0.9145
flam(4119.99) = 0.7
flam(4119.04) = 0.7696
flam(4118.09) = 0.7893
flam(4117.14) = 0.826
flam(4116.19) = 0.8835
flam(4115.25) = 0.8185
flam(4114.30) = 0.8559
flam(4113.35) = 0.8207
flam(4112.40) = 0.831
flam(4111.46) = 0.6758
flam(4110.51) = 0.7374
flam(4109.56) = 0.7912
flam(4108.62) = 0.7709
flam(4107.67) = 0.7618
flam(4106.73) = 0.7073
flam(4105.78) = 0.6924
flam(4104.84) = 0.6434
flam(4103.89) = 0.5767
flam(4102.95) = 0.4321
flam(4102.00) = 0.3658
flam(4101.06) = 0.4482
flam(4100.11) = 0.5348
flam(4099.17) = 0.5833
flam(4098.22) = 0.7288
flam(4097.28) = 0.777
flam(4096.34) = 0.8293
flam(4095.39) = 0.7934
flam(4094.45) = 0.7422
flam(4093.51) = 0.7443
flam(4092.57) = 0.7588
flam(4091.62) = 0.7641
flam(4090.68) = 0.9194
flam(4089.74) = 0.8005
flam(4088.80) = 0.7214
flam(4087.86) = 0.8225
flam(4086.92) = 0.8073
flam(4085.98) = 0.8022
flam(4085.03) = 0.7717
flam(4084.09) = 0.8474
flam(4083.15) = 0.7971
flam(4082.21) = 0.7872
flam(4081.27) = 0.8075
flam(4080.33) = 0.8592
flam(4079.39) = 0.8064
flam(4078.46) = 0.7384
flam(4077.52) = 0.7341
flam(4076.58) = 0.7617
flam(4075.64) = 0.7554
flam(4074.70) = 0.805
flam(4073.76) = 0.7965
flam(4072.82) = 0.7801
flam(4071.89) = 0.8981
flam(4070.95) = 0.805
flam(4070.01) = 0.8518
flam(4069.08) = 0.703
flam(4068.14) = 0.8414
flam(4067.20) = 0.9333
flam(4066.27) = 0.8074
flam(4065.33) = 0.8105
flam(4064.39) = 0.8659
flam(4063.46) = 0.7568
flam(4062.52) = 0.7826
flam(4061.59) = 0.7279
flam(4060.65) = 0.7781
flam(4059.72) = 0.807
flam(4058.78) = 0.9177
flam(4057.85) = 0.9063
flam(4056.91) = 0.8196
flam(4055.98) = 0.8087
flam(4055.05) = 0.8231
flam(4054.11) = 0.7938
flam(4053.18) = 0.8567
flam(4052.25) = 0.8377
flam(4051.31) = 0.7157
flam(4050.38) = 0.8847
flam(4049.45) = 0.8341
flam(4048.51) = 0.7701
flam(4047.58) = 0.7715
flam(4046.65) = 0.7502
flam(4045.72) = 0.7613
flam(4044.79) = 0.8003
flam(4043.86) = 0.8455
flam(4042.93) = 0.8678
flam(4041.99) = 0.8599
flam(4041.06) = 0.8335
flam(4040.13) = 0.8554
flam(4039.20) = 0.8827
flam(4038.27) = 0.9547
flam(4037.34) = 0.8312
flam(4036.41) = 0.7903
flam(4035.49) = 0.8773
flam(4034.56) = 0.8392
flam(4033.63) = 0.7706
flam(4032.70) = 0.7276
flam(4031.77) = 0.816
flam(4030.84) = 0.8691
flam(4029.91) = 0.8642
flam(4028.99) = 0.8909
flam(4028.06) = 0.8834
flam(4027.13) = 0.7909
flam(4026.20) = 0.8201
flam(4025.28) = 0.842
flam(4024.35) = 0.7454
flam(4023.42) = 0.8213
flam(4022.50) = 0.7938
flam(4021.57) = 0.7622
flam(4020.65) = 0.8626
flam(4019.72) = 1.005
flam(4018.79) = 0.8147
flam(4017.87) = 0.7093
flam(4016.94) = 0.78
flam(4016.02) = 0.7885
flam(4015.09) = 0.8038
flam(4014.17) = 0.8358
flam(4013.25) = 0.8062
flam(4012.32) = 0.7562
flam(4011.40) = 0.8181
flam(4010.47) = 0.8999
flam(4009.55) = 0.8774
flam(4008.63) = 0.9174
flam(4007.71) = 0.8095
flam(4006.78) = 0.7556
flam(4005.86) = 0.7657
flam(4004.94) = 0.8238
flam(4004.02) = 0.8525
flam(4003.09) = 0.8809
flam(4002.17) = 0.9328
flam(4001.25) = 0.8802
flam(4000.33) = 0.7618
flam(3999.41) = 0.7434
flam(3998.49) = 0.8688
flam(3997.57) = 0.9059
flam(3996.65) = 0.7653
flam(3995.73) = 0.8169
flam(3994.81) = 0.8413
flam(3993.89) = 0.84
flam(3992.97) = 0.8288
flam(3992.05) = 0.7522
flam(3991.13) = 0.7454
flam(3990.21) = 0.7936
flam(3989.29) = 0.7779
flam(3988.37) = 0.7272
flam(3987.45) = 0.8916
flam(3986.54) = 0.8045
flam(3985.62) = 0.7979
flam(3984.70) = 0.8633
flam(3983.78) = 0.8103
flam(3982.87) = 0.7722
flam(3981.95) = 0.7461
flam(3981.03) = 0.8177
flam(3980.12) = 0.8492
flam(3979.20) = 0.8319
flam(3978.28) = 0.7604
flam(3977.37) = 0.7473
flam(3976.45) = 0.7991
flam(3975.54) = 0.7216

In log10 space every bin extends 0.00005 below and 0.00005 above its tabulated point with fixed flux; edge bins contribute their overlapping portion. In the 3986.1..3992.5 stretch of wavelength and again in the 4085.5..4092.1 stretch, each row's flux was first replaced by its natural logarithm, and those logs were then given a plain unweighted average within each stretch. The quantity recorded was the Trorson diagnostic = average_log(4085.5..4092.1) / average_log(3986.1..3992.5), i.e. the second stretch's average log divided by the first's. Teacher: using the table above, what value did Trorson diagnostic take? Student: 0.9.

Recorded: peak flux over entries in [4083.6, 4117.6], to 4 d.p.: 0.9194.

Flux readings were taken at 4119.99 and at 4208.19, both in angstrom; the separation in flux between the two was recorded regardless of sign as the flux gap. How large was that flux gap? 0.09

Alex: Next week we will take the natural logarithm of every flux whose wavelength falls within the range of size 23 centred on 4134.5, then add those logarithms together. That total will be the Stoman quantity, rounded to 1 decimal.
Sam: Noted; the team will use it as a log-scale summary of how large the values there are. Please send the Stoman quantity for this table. -5.1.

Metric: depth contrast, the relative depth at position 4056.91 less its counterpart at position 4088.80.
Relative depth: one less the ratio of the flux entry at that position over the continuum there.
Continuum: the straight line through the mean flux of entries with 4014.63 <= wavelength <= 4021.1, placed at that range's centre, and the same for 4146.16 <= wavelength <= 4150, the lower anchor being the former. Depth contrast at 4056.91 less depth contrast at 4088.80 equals -0.12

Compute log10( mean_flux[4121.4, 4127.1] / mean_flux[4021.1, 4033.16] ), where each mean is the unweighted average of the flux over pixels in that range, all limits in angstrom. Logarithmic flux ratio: -0.010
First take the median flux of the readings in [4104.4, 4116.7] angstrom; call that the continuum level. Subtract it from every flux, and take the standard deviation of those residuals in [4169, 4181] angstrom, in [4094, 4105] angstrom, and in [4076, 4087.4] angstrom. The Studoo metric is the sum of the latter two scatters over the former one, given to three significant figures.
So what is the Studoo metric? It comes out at 11.1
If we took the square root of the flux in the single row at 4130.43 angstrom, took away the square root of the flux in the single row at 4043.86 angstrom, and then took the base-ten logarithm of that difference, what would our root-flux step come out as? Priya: -1.51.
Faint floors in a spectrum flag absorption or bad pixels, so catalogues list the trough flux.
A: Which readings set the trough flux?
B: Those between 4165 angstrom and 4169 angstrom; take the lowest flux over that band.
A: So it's 0.7574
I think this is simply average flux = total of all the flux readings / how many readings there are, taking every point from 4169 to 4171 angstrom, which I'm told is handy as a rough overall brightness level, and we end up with 0.819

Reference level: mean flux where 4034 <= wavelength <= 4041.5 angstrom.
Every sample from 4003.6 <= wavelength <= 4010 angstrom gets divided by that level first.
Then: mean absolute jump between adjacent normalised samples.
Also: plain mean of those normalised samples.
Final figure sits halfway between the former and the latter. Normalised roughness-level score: 0.512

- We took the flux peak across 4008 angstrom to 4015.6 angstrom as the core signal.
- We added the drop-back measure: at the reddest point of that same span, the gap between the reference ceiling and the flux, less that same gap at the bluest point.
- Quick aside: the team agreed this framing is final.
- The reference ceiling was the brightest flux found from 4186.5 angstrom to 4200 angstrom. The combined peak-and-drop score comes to 1.03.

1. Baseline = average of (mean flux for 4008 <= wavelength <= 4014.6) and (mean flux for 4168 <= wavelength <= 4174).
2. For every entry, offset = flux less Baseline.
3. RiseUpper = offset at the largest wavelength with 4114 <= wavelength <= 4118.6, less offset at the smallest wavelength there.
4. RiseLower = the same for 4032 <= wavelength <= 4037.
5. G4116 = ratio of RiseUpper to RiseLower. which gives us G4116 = -1.1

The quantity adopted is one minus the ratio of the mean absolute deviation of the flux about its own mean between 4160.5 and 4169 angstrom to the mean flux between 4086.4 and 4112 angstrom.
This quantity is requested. 0.954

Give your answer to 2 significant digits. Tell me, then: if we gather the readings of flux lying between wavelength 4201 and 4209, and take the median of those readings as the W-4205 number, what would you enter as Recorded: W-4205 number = 0.79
